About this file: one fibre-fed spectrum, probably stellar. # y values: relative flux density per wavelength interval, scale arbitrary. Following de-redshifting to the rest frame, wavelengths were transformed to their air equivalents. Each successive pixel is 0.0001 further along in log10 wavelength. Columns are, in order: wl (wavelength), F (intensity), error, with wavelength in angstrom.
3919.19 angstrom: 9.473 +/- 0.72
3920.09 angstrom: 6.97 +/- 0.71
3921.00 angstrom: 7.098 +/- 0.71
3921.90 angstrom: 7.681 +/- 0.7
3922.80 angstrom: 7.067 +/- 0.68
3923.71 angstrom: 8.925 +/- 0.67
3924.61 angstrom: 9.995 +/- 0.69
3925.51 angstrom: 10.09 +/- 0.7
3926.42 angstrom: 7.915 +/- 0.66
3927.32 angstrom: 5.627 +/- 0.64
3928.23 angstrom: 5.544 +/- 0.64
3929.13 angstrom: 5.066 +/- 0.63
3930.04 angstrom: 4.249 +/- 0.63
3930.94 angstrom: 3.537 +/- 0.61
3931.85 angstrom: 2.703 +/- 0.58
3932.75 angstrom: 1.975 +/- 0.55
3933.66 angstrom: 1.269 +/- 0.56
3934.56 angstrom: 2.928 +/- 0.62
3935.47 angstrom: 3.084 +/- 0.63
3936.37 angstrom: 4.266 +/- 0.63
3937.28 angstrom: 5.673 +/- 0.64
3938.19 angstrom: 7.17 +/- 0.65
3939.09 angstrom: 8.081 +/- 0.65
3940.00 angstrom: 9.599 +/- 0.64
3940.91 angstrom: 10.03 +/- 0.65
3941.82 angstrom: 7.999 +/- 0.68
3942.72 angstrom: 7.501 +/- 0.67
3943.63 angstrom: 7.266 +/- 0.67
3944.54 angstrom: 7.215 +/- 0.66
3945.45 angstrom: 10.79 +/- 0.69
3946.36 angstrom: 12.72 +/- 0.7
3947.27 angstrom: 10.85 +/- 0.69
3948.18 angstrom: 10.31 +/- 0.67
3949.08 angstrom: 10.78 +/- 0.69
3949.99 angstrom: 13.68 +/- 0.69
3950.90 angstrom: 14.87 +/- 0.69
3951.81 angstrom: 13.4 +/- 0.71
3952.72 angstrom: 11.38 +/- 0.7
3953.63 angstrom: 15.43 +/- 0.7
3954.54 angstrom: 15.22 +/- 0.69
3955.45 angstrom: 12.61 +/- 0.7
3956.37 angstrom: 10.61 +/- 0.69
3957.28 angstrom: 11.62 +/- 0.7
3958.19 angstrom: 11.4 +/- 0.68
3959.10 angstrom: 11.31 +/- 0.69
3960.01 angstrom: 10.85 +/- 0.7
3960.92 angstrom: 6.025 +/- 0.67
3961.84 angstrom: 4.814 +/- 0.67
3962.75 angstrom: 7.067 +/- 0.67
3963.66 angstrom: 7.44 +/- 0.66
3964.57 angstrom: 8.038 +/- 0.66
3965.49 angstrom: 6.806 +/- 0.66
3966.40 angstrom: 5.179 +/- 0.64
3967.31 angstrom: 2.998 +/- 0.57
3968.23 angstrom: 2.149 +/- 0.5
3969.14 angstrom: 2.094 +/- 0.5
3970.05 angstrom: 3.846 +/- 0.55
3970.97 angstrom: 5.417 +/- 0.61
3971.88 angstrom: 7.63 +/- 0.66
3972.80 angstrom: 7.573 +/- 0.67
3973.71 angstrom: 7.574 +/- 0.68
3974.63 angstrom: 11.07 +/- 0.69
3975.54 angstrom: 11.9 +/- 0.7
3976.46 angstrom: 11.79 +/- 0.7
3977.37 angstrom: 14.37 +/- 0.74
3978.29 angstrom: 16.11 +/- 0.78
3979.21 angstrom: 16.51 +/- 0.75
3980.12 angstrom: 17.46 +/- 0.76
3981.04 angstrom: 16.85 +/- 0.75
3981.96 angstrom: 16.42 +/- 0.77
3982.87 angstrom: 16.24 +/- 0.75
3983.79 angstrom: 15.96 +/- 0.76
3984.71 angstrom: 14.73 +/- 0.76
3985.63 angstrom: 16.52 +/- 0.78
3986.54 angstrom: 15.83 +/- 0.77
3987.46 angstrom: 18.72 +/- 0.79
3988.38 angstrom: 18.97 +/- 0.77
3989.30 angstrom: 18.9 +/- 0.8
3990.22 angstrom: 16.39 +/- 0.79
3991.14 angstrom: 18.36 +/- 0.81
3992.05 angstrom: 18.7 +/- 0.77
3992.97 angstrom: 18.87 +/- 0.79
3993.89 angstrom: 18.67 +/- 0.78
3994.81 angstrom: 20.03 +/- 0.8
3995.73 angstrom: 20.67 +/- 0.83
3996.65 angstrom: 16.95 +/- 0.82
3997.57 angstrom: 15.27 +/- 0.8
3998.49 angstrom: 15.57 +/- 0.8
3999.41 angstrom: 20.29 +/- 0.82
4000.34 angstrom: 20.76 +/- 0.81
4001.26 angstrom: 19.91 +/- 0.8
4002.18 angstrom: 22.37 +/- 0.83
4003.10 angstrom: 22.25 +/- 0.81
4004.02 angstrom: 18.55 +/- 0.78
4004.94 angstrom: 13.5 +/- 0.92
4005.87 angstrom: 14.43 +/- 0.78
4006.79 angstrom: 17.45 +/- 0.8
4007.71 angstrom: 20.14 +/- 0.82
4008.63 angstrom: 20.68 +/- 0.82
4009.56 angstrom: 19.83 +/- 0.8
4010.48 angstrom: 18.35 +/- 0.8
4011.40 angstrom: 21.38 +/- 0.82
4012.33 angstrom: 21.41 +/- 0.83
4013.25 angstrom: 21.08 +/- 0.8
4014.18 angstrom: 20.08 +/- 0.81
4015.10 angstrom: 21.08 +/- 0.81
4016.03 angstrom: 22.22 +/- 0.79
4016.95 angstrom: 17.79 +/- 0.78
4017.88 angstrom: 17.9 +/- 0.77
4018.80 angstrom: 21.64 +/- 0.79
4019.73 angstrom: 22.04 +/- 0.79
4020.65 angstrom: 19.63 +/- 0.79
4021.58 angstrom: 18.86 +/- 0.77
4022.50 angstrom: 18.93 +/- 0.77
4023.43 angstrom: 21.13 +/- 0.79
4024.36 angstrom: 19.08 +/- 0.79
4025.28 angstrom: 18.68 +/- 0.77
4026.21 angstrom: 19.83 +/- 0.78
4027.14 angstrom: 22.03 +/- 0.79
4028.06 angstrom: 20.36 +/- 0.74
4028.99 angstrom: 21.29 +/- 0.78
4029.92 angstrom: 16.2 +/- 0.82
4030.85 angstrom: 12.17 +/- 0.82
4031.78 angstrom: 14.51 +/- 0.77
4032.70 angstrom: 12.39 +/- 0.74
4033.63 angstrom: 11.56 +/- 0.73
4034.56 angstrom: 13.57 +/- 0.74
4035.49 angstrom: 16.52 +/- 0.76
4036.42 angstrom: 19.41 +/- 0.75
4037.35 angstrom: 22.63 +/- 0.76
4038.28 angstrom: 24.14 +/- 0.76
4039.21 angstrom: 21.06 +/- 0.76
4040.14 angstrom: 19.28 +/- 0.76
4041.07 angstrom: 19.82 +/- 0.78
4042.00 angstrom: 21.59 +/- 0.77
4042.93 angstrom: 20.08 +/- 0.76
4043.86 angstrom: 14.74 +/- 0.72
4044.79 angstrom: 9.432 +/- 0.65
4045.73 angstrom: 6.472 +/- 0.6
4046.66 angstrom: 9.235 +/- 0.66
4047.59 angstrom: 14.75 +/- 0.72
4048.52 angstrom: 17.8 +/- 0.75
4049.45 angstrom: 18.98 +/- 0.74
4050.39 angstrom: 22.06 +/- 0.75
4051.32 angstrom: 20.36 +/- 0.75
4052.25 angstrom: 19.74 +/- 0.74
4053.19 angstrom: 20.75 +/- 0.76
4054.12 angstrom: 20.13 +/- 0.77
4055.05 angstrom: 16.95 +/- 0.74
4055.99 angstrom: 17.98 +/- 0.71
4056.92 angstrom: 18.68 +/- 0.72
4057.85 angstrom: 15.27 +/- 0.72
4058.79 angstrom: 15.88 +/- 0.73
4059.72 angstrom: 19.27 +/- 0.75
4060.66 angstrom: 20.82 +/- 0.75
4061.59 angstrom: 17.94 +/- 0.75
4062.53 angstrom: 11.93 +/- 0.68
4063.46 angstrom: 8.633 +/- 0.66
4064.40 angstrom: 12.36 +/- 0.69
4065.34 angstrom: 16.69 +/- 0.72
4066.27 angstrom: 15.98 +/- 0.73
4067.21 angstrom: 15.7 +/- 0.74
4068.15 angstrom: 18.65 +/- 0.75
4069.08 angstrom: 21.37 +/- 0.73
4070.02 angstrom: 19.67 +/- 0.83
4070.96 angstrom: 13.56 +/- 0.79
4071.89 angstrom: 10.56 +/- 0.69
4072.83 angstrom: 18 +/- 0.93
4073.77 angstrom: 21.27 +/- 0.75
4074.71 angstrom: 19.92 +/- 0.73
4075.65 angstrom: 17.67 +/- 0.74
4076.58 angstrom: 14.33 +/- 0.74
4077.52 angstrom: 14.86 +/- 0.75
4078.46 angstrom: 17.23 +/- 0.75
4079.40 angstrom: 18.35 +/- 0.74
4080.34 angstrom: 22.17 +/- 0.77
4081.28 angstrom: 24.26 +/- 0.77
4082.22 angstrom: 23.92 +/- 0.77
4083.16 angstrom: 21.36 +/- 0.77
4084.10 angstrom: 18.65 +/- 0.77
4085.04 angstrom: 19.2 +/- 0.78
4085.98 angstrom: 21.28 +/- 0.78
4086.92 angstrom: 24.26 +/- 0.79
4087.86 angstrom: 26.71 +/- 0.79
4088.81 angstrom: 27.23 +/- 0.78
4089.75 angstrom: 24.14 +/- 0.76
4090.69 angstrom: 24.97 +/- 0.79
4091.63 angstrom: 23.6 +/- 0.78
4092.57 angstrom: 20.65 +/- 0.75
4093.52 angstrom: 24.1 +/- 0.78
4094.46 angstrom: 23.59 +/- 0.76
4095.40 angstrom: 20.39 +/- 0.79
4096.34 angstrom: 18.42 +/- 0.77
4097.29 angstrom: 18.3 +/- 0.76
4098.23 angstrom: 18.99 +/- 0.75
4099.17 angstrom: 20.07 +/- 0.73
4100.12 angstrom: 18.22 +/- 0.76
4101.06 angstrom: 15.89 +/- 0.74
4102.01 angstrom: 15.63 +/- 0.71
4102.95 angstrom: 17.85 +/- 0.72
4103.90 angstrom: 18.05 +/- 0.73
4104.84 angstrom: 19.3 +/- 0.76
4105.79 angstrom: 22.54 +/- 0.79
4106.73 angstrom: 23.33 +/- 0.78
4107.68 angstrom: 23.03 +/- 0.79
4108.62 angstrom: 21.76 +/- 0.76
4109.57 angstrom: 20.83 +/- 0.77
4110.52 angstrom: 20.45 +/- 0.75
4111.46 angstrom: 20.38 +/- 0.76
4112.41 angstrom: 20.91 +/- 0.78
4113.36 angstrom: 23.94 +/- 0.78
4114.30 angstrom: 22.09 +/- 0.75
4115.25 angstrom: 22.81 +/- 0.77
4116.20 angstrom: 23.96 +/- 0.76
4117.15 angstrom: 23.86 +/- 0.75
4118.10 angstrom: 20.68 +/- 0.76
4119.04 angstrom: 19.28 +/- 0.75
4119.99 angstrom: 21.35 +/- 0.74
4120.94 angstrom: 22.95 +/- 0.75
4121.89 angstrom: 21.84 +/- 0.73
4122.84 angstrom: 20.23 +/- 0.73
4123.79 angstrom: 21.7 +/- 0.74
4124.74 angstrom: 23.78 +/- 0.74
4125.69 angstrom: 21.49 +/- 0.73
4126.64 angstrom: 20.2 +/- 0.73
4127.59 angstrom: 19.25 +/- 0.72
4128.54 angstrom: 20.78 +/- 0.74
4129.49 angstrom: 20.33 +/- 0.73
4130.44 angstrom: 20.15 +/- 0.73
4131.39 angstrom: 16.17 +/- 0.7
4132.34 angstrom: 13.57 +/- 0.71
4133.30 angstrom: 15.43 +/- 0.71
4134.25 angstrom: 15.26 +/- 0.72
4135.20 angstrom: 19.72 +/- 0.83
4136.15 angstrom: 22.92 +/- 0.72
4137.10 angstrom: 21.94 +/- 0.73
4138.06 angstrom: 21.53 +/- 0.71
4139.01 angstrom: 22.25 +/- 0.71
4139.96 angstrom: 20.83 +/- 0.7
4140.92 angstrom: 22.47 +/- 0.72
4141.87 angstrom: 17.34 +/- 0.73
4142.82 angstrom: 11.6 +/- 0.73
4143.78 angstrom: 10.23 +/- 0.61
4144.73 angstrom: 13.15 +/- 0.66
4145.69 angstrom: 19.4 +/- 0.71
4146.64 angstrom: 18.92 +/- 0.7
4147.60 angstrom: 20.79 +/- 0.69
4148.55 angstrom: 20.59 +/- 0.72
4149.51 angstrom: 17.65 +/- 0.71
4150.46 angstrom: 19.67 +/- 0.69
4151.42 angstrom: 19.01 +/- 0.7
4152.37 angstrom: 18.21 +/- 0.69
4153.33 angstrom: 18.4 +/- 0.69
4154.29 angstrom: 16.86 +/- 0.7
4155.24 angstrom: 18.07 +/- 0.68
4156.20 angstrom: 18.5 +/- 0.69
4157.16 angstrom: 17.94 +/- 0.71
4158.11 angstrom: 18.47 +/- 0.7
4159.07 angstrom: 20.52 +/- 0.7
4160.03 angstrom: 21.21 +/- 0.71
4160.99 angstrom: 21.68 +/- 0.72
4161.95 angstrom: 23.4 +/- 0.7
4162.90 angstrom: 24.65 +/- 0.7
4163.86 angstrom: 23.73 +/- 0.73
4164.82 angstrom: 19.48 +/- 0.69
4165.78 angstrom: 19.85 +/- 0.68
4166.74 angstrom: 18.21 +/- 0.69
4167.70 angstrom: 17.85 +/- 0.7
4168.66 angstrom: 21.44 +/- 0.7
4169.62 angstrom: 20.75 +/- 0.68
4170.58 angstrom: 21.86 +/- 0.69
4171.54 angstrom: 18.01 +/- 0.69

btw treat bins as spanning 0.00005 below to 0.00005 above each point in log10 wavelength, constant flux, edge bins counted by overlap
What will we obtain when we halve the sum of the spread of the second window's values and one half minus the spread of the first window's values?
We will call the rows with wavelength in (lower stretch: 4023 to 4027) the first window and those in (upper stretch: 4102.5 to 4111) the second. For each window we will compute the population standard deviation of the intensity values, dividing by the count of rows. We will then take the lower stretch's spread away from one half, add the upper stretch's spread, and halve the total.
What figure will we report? 0.75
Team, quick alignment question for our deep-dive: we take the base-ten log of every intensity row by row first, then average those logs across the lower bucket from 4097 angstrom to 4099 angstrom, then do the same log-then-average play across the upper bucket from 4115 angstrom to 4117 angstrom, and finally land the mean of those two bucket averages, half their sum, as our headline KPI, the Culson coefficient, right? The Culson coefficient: 1.32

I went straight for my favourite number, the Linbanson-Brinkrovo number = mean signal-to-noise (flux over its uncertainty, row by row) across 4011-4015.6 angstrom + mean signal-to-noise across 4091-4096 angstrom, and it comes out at 55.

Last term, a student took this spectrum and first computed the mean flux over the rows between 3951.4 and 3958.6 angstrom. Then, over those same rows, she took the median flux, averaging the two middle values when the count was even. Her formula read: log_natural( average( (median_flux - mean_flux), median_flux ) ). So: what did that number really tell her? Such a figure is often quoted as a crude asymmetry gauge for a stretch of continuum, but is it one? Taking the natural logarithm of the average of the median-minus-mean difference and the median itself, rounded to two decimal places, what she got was 1.75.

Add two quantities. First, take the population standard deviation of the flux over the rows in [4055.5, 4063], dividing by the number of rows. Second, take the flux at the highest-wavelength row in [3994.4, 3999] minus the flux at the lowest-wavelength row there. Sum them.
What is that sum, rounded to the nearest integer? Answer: -2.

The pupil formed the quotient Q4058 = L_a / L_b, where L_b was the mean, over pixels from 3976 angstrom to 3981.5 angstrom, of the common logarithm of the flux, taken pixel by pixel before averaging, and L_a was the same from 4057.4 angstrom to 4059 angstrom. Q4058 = 1.00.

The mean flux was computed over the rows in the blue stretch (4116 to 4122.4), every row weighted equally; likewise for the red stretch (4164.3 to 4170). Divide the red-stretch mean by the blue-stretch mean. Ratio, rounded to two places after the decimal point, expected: 0.89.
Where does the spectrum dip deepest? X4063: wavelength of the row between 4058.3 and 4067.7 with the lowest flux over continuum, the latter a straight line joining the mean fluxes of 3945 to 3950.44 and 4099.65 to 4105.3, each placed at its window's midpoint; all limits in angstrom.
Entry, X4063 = 4063.46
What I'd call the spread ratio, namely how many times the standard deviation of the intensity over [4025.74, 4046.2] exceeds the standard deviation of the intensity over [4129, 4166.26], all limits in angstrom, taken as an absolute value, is 1.5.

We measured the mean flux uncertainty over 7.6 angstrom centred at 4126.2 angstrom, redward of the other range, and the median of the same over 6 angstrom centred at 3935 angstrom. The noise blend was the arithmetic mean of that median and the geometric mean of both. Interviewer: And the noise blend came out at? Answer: 0.651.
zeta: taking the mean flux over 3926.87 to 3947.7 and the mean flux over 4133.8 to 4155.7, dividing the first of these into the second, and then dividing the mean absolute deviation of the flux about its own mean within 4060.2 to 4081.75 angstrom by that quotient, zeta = 1.06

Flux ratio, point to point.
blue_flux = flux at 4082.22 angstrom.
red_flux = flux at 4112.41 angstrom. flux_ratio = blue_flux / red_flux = 1.14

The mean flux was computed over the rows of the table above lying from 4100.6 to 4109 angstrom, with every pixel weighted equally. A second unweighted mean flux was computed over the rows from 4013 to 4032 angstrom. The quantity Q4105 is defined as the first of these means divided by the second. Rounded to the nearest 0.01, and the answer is 1.02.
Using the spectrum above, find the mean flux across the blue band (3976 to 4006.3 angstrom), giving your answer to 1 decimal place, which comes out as 17.5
